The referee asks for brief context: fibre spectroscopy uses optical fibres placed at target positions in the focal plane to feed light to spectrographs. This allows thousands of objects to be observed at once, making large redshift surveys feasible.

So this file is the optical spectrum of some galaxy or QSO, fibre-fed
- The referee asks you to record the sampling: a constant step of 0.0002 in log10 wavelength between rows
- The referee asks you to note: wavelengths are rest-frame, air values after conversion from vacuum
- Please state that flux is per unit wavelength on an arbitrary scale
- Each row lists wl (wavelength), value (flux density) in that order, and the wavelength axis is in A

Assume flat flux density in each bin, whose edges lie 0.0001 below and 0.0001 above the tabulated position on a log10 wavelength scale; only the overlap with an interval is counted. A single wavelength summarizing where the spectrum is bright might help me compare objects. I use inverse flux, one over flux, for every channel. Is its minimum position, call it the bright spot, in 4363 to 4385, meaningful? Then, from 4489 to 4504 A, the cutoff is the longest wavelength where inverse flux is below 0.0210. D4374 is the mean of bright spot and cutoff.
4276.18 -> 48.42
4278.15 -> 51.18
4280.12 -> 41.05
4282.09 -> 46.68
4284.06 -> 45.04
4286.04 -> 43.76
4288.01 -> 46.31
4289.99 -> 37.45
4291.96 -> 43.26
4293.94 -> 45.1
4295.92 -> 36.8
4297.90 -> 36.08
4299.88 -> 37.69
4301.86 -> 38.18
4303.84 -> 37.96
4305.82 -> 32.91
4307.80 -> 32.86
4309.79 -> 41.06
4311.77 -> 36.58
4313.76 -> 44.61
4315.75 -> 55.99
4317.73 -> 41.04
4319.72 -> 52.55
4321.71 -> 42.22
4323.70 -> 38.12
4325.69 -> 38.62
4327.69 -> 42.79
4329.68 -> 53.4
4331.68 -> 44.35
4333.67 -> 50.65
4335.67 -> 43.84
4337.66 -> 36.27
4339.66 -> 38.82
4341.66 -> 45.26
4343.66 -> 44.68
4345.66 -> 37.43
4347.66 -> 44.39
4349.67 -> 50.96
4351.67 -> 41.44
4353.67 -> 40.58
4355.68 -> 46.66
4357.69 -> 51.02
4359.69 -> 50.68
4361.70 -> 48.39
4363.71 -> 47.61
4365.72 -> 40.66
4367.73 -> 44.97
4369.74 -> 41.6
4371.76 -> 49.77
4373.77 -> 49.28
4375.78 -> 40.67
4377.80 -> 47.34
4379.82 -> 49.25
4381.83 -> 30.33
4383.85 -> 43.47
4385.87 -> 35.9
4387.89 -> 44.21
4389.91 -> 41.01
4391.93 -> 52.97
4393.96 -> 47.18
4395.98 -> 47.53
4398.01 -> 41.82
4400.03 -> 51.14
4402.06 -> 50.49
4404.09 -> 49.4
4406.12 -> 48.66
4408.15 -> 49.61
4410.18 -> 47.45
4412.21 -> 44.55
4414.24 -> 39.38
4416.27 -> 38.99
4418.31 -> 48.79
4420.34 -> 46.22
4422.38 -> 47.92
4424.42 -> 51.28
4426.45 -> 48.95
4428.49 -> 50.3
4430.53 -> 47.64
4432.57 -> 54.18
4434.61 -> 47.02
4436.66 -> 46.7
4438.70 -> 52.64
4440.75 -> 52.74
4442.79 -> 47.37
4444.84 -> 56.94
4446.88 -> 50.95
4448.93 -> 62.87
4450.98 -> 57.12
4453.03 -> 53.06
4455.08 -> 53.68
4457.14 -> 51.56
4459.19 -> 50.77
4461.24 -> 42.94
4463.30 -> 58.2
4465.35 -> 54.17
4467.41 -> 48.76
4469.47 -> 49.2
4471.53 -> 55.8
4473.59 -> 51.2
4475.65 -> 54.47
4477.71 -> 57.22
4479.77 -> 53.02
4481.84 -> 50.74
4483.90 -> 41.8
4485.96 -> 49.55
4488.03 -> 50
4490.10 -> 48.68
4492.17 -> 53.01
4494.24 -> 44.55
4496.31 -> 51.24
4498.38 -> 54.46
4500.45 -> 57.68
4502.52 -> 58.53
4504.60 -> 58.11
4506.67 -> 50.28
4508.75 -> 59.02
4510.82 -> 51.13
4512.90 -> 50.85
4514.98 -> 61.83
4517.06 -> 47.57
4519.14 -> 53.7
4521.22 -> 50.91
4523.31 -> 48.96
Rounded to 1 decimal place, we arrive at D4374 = 4437.1 A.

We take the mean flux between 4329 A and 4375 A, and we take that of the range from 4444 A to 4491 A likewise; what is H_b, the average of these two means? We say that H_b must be 48.8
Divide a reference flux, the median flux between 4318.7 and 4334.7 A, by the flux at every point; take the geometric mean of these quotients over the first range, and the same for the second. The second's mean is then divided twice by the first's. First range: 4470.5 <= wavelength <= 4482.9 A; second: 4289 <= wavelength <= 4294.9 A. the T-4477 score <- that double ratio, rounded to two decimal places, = 1.58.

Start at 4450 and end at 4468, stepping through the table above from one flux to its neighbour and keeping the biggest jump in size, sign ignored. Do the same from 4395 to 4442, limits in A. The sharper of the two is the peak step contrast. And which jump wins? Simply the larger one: 15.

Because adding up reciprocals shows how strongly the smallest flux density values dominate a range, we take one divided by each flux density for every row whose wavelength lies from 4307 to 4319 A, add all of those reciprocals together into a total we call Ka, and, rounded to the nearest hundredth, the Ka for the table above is 0.15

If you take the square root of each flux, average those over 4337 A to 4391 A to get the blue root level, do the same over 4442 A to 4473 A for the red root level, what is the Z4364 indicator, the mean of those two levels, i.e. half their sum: 6.94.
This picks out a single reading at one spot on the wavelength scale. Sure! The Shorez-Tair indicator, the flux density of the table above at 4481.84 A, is 50.74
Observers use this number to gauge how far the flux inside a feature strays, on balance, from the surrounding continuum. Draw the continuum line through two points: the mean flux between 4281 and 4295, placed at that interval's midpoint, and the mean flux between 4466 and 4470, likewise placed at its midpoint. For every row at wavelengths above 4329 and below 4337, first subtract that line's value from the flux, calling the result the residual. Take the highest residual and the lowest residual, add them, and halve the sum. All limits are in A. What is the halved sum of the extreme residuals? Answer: 3.4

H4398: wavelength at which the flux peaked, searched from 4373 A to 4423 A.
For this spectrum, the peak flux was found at 4391.93 A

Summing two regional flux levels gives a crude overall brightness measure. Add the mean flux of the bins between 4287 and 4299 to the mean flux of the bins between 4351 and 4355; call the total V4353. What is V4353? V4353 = 82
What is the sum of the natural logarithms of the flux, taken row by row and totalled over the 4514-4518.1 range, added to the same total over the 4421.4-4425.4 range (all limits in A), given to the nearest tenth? 15.8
